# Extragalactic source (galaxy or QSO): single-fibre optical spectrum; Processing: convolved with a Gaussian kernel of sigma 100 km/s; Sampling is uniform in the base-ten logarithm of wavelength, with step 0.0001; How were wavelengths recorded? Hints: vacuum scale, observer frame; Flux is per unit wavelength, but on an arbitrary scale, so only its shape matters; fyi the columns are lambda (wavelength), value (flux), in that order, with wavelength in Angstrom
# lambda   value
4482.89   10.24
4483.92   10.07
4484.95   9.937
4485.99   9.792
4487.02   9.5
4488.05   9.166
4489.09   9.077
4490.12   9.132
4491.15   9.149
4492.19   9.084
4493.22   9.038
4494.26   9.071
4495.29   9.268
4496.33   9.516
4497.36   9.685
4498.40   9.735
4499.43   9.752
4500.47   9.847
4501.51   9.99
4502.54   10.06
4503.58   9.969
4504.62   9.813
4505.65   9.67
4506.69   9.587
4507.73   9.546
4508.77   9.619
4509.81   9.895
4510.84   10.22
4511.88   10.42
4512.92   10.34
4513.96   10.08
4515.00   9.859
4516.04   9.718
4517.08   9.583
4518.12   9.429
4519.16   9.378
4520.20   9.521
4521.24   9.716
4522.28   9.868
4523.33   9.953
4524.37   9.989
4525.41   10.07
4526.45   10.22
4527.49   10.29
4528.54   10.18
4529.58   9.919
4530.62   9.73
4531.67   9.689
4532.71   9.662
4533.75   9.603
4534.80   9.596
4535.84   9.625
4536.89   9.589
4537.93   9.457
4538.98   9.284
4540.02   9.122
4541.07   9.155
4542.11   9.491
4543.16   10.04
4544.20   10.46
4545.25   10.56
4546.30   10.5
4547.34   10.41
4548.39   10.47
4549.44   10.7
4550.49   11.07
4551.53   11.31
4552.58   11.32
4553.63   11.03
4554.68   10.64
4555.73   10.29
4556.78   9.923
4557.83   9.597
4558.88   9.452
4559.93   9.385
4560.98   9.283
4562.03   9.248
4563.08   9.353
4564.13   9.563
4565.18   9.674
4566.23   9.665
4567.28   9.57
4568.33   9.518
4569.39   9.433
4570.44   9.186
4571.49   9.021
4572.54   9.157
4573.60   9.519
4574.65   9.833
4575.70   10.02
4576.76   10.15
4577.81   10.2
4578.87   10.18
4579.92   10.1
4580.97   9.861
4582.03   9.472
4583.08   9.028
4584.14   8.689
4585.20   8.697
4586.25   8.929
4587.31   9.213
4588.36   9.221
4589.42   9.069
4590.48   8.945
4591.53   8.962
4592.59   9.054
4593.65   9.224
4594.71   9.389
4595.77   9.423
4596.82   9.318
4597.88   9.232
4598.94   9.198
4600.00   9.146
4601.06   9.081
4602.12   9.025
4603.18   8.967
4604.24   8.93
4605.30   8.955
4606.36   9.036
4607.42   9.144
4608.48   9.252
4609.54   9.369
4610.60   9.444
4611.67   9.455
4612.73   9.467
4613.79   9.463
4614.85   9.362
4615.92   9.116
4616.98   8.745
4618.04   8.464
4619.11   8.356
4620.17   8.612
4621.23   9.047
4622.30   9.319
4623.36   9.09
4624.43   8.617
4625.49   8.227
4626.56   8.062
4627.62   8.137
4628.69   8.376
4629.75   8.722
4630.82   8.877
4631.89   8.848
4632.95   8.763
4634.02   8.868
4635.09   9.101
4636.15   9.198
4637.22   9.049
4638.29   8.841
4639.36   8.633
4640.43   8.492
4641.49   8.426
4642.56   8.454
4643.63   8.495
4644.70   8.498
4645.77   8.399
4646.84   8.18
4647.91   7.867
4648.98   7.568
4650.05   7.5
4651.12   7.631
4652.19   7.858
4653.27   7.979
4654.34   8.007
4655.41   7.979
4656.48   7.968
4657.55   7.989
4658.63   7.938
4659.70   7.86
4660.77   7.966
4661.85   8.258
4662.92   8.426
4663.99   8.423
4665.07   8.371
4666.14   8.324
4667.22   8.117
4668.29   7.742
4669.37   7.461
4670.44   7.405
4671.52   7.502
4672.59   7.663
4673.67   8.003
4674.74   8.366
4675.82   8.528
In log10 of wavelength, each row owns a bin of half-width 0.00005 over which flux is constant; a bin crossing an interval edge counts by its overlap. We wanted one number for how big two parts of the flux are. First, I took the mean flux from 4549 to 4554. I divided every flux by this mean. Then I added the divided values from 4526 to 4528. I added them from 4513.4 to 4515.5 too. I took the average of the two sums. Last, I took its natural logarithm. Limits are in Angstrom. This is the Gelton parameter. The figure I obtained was 0.60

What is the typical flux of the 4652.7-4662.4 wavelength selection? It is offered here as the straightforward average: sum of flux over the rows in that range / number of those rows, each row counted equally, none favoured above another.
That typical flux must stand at 8.0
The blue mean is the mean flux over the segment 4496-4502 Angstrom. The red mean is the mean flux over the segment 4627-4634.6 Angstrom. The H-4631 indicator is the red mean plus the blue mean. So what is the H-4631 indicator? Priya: 18.4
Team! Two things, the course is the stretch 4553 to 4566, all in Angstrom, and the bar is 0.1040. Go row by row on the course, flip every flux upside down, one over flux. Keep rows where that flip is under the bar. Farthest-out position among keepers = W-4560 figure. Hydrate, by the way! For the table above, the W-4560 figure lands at 4565.18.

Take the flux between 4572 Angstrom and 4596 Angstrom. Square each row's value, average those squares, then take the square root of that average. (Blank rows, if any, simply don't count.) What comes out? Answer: 9.4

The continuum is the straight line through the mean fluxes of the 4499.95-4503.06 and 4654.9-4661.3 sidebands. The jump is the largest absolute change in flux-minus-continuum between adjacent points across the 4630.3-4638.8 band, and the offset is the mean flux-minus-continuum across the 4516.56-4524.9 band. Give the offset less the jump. -0.3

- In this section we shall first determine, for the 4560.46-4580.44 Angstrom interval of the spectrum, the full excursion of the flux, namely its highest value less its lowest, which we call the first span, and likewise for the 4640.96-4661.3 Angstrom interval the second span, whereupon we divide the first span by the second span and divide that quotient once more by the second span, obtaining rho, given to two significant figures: 1.2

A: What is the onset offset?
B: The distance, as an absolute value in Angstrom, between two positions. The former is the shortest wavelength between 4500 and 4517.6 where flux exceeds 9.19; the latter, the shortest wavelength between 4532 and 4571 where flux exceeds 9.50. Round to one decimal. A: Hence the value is 32.2 Angstrom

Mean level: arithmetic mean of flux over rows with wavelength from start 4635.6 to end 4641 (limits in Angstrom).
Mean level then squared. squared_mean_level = 78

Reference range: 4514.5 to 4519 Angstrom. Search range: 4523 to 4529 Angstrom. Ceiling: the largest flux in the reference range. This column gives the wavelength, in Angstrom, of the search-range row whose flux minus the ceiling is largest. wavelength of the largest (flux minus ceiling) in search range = 4527.49 Angstrom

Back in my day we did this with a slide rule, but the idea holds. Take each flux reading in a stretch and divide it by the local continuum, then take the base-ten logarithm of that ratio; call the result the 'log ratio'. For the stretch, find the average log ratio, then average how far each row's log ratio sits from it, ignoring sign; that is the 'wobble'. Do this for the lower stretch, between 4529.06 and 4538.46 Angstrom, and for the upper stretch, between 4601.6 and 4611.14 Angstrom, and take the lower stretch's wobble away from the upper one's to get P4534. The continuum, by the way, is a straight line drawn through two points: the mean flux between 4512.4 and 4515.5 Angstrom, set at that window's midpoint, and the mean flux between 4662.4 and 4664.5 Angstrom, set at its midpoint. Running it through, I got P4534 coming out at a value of 0.006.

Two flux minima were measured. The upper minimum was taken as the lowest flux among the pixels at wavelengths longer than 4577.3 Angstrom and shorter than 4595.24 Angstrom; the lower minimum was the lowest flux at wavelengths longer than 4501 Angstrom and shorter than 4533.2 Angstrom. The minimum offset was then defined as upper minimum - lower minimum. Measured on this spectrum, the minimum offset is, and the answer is -0.69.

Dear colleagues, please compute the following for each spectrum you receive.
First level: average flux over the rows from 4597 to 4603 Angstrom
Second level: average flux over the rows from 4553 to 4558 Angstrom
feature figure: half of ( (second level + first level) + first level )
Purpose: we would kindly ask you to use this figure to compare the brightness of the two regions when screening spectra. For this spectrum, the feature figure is 14.3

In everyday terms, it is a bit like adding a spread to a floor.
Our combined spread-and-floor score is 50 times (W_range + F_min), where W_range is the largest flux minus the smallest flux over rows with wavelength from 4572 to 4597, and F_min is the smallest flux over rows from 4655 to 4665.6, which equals 469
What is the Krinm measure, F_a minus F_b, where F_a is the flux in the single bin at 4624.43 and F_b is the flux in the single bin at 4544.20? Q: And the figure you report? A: -1.8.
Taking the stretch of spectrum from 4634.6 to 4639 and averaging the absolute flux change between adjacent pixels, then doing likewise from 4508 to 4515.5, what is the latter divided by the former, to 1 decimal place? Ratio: 1.5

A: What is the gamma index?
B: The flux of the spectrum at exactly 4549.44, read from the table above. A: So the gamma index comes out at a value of 10.7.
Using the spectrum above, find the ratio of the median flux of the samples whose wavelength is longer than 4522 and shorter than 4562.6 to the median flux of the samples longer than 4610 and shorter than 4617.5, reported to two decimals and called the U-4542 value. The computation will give 1.05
